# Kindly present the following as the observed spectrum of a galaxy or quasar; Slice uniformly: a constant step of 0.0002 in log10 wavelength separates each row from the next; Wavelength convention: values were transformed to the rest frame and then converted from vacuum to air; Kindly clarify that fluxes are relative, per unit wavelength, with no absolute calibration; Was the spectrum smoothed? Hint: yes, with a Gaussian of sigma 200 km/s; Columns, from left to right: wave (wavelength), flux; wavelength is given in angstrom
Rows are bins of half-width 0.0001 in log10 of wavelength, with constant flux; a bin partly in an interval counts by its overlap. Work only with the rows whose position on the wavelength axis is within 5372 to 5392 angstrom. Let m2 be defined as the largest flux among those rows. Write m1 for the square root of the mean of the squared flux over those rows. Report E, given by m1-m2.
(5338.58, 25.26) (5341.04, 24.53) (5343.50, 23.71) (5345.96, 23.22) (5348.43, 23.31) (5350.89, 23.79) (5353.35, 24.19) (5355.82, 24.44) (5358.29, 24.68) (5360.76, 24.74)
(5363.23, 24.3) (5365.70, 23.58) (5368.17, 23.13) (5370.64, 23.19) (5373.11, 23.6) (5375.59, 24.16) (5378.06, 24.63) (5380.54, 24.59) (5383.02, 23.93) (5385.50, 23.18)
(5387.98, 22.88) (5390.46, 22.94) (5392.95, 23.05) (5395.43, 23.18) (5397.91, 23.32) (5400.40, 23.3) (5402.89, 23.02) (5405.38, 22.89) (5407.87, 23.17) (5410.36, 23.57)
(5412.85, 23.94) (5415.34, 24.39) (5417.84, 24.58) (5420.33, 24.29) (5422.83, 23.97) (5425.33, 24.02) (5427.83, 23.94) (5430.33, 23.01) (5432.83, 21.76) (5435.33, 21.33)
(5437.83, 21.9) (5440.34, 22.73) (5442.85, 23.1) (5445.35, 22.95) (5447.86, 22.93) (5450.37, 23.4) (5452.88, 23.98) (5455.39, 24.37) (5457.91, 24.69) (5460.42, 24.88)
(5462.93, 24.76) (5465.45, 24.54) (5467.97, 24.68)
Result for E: -0.88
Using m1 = 23.7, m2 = 24.63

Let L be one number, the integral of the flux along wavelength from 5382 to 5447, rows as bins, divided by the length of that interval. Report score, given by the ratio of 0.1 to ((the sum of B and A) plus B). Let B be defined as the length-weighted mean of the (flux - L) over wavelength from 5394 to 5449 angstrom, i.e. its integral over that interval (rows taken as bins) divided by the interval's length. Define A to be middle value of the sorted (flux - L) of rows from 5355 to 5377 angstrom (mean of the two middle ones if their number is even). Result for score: 0.11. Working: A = 0.92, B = 0.0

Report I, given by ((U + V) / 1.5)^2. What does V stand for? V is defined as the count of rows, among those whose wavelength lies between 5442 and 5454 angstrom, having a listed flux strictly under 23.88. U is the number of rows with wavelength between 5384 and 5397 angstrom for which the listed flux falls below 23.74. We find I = 36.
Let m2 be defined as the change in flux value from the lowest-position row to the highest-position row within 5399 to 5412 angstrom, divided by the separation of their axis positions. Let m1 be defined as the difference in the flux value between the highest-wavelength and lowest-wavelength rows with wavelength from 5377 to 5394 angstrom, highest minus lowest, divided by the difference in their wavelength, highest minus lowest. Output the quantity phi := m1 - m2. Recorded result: -0.13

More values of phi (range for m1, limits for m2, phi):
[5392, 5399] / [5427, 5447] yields 0.11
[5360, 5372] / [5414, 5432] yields -0.06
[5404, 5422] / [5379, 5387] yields 0.38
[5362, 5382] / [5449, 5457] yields -0.18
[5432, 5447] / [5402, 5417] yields -0.01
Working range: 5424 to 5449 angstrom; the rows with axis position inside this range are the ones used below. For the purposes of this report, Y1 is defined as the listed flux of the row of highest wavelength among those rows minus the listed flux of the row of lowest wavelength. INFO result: -1.1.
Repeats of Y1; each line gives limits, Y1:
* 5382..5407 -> -1.0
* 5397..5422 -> 1.0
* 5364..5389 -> -0.7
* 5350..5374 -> -0.2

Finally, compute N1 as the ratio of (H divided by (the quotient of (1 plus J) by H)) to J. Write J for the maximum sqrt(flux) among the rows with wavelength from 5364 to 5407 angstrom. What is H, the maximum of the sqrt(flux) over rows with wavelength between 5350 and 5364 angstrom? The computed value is 0.84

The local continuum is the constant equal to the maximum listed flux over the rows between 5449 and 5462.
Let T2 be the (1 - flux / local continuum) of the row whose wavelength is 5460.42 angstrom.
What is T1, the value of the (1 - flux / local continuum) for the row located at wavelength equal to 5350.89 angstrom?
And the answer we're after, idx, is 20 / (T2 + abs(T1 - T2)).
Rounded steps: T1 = 0.044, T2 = 0.000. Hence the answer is 457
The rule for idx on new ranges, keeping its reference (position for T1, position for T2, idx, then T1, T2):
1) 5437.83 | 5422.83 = 167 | 0.120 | 0.037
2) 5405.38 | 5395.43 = 250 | 0.080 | 0.068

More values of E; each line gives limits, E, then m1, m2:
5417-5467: -1.30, 23.6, 24.88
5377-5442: -1.25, 23.4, 24.63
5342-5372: -0.88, 23.9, 24.74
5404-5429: -0.70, 23.9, 24.58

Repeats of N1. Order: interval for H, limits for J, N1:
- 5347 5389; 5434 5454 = 0.86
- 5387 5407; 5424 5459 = 0.79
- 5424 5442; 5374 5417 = 0.81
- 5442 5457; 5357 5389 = 0.82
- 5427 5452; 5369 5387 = 0.81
